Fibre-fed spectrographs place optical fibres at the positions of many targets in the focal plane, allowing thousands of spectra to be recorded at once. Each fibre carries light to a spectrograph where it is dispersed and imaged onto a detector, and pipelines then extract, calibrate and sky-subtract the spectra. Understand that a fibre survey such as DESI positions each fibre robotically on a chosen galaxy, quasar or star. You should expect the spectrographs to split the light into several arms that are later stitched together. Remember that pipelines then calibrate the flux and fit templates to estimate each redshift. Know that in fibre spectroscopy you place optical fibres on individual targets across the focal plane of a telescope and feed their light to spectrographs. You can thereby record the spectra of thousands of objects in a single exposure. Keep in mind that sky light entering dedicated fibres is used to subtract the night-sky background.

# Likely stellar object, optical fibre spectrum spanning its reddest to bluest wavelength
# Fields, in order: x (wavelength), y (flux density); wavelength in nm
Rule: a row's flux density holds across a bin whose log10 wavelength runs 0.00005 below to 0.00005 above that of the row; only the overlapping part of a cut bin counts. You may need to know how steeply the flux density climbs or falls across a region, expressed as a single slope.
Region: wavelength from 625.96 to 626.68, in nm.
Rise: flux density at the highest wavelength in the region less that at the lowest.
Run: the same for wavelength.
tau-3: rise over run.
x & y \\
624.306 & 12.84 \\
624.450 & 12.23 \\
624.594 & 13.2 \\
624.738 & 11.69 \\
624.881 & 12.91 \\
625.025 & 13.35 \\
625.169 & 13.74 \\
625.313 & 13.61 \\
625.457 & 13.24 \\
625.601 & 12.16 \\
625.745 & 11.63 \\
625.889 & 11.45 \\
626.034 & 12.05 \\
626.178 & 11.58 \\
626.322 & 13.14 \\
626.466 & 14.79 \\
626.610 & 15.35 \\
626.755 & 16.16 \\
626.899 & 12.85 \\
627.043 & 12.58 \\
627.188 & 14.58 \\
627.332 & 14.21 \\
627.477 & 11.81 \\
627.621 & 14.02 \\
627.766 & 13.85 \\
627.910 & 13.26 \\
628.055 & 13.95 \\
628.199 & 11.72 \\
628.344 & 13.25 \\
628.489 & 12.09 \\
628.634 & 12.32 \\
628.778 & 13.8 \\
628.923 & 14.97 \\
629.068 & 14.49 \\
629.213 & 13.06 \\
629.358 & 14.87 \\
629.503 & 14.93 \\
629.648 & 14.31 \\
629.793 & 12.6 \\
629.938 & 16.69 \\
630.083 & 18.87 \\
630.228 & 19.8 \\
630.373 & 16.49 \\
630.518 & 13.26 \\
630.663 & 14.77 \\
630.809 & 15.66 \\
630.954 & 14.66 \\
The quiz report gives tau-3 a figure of 6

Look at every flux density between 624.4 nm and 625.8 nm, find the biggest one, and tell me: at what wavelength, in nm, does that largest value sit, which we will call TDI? 625.169 nm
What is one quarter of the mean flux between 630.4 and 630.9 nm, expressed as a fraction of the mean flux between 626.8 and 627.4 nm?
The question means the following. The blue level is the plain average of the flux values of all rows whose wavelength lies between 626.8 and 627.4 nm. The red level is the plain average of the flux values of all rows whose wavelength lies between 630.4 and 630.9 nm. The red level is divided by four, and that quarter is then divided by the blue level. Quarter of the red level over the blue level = 0.269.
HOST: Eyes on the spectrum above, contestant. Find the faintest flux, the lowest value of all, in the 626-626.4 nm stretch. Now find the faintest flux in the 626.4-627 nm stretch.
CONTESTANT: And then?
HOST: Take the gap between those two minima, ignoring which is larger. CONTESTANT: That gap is 1.3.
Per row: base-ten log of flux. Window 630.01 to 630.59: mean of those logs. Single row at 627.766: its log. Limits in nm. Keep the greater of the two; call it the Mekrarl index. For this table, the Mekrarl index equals 1.23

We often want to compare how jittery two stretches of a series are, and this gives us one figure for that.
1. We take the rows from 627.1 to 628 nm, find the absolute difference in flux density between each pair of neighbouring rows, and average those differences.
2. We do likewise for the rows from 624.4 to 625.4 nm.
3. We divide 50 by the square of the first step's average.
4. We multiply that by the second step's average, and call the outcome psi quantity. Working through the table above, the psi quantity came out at 29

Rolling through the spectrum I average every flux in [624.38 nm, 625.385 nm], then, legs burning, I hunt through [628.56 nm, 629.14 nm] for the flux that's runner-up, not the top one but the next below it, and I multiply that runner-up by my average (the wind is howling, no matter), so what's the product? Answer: 188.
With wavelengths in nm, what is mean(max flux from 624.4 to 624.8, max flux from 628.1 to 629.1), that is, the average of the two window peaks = 14.1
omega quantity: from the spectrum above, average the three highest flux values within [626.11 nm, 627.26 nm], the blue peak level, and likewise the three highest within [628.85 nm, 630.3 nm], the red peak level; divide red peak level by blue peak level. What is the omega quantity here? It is 1.20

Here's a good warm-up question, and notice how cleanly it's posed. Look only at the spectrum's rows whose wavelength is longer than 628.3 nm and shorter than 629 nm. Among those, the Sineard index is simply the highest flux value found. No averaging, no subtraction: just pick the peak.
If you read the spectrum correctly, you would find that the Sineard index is 14.97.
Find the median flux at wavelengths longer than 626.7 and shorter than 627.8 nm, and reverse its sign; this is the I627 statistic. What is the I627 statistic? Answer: -13.9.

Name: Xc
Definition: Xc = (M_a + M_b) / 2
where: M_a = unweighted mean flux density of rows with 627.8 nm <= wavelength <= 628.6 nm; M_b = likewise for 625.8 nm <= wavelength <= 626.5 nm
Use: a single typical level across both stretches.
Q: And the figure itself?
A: 12.7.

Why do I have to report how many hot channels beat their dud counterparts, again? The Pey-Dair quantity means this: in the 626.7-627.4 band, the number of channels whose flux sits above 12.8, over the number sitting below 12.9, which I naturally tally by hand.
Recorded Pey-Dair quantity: 2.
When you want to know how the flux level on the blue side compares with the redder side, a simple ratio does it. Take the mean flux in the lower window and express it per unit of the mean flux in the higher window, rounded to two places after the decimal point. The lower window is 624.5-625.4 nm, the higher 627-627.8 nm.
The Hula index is 0.97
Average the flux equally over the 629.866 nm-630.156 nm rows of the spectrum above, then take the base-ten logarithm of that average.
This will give 1.25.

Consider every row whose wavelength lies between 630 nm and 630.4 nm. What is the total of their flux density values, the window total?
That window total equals 55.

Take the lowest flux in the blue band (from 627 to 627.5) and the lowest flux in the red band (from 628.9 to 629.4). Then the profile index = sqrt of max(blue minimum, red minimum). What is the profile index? 3.61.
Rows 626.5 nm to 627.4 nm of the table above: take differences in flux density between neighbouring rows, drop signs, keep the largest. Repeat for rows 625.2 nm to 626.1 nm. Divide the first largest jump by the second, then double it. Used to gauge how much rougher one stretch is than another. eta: 6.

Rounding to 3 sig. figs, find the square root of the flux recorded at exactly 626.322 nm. 3.62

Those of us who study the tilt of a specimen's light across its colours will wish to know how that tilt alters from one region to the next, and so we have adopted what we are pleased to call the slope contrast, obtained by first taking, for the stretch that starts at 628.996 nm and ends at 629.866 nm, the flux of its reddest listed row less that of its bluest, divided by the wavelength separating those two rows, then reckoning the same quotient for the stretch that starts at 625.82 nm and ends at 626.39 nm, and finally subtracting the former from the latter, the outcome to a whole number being 7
